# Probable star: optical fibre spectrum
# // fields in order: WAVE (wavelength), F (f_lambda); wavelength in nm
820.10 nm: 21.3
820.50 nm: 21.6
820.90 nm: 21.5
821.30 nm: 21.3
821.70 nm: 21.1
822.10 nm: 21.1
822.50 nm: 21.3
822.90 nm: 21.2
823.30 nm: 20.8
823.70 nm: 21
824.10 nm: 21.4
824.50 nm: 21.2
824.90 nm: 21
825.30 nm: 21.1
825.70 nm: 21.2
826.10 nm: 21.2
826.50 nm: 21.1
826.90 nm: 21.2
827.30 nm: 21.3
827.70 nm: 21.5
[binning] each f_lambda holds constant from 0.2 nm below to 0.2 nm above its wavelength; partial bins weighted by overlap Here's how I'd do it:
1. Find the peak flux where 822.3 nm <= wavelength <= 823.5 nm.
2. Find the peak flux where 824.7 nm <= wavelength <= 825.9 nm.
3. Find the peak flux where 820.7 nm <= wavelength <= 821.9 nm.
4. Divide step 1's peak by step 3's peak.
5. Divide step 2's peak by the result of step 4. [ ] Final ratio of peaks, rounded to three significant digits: 21.4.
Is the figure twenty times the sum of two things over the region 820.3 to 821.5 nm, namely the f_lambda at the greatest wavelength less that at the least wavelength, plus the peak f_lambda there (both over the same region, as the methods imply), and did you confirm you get 426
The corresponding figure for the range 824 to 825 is 420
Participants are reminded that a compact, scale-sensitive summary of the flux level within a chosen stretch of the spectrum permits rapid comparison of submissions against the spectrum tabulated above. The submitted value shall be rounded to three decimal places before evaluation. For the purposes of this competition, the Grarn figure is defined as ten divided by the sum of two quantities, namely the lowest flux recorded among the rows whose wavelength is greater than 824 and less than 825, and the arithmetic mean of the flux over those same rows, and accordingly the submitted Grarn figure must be 0.237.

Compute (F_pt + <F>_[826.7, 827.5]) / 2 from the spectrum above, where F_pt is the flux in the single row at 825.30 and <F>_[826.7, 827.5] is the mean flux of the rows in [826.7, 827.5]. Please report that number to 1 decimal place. 21.2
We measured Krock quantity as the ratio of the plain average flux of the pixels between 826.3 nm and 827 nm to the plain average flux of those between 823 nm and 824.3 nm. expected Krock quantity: 1.00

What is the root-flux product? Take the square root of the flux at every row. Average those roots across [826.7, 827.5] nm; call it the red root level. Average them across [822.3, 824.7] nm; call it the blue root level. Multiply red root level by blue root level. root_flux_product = 21.2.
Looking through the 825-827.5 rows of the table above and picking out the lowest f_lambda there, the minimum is 21.1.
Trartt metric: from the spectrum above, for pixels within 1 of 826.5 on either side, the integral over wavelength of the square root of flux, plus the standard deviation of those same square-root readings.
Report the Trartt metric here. 9.216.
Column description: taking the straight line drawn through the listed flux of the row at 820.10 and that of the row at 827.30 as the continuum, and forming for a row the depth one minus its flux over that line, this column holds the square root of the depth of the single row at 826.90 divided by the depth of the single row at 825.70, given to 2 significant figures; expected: 1.0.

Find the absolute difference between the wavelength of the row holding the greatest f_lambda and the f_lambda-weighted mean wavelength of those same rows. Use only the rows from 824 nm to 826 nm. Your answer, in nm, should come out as 0.80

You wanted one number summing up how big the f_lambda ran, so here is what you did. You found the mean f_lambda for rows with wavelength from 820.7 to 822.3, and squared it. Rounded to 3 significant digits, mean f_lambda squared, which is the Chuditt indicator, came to 452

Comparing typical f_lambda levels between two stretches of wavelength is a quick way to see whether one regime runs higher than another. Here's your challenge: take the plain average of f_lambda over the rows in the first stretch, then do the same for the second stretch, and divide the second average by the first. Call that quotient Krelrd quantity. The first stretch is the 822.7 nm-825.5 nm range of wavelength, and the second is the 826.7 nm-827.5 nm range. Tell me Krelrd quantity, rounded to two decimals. 1.01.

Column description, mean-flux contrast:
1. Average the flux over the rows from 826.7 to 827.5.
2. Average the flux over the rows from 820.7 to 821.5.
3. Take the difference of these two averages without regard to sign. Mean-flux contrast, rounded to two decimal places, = 0.15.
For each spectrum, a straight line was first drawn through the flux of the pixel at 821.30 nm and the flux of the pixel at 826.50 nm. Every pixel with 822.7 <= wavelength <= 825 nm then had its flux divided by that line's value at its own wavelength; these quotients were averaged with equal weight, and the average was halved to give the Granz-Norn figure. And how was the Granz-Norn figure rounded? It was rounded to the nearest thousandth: 0.498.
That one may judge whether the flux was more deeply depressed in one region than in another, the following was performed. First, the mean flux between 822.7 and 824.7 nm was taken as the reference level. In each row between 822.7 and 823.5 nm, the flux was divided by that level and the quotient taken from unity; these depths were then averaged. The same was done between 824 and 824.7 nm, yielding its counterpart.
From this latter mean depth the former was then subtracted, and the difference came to -0.014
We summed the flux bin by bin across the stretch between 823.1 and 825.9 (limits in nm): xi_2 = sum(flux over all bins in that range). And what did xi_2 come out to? 148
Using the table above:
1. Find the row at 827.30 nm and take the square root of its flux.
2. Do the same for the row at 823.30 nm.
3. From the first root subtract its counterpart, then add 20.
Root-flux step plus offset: 20.1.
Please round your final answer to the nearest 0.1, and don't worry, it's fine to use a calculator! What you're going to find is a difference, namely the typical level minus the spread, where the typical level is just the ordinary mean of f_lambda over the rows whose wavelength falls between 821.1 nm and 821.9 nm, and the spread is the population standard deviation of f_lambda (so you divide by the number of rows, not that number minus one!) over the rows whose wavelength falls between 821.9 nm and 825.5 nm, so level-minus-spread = 21.0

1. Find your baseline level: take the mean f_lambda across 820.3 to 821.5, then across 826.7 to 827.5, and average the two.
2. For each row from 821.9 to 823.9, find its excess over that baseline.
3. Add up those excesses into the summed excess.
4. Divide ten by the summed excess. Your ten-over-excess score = -7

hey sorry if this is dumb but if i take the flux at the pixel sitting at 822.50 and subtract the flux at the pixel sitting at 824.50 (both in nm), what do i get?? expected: 0.1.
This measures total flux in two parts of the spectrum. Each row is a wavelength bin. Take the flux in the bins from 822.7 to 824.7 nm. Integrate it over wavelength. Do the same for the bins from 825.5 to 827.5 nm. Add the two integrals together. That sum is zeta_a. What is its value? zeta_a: 84.6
